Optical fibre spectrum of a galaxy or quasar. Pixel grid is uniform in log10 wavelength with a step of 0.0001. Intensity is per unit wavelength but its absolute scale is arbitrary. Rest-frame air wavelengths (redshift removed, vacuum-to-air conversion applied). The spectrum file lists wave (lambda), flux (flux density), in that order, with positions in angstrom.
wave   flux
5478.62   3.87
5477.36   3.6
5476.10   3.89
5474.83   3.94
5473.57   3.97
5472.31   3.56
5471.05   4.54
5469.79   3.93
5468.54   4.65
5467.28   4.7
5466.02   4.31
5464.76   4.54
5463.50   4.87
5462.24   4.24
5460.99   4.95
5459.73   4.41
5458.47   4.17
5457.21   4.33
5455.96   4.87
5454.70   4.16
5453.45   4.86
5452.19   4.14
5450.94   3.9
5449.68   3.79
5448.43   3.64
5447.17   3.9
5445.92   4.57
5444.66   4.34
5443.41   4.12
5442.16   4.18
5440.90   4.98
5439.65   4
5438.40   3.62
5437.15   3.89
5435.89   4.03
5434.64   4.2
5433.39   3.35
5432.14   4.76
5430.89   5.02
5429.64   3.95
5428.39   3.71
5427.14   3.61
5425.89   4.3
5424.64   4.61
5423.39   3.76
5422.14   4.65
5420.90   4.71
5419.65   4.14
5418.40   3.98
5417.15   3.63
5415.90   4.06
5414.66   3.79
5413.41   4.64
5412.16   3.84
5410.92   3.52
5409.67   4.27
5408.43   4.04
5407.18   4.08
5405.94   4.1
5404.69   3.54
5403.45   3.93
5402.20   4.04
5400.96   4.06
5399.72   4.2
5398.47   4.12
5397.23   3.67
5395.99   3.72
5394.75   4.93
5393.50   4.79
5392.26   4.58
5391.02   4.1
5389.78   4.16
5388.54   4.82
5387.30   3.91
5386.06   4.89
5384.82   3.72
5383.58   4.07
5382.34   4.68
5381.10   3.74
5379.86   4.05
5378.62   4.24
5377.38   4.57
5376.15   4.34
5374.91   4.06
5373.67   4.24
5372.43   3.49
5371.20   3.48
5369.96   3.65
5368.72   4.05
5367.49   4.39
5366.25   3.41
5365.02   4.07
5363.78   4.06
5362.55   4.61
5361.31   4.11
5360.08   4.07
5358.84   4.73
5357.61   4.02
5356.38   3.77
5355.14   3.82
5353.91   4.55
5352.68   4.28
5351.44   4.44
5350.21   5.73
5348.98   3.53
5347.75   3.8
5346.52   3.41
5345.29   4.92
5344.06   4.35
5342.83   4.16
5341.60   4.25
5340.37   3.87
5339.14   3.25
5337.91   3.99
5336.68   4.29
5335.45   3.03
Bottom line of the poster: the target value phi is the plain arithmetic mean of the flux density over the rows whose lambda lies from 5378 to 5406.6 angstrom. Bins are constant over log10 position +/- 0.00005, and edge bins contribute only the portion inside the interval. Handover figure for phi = 4.18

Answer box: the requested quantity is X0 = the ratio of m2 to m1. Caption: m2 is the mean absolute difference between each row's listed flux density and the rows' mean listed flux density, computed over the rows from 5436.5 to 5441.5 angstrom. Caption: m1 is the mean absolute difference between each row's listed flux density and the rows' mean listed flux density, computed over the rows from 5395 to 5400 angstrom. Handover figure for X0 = 1.84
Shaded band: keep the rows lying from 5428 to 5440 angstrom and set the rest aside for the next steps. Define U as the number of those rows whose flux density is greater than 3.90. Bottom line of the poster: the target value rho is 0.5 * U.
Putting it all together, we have 3.0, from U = 6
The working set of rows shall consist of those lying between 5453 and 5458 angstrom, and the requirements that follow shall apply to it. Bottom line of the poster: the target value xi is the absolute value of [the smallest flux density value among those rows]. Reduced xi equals 4.2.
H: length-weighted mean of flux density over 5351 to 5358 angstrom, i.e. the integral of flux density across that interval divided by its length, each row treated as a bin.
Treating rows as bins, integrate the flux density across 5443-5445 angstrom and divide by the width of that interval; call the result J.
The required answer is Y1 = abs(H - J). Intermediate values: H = 4.14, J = 4.23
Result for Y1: 0.09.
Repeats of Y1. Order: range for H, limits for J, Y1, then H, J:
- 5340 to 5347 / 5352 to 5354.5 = 0.22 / 4.19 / 4.41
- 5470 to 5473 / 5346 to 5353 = 0.17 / 4.03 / 4.21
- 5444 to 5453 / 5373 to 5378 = 0.24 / 4.05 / 4.29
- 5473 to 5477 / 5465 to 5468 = 0.61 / 3.90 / 4.51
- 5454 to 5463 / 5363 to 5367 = 0.56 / 4.46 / 3.90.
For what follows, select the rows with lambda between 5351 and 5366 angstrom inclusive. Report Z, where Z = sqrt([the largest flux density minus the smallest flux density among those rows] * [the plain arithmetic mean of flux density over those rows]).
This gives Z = 2.0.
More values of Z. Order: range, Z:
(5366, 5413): 2.5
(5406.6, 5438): 2.6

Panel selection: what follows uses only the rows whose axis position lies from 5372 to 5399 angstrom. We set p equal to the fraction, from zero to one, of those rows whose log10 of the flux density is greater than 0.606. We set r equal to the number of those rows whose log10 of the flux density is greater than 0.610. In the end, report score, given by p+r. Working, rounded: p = 0.727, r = 13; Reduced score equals 13.7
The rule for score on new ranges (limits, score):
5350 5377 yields 10.7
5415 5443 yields 10.5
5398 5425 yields 10.6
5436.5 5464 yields 15.7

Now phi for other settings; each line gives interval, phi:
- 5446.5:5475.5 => 4.28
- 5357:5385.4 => 4.08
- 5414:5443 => 4.13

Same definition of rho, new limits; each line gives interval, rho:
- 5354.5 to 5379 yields 7.0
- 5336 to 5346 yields 3.0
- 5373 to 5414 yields 13.0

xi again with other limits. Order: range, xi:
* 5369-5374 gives 3.5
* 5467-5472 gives 3.9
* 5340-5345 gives 3.9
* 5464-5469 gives 4.3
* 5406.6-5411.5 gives 3.5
